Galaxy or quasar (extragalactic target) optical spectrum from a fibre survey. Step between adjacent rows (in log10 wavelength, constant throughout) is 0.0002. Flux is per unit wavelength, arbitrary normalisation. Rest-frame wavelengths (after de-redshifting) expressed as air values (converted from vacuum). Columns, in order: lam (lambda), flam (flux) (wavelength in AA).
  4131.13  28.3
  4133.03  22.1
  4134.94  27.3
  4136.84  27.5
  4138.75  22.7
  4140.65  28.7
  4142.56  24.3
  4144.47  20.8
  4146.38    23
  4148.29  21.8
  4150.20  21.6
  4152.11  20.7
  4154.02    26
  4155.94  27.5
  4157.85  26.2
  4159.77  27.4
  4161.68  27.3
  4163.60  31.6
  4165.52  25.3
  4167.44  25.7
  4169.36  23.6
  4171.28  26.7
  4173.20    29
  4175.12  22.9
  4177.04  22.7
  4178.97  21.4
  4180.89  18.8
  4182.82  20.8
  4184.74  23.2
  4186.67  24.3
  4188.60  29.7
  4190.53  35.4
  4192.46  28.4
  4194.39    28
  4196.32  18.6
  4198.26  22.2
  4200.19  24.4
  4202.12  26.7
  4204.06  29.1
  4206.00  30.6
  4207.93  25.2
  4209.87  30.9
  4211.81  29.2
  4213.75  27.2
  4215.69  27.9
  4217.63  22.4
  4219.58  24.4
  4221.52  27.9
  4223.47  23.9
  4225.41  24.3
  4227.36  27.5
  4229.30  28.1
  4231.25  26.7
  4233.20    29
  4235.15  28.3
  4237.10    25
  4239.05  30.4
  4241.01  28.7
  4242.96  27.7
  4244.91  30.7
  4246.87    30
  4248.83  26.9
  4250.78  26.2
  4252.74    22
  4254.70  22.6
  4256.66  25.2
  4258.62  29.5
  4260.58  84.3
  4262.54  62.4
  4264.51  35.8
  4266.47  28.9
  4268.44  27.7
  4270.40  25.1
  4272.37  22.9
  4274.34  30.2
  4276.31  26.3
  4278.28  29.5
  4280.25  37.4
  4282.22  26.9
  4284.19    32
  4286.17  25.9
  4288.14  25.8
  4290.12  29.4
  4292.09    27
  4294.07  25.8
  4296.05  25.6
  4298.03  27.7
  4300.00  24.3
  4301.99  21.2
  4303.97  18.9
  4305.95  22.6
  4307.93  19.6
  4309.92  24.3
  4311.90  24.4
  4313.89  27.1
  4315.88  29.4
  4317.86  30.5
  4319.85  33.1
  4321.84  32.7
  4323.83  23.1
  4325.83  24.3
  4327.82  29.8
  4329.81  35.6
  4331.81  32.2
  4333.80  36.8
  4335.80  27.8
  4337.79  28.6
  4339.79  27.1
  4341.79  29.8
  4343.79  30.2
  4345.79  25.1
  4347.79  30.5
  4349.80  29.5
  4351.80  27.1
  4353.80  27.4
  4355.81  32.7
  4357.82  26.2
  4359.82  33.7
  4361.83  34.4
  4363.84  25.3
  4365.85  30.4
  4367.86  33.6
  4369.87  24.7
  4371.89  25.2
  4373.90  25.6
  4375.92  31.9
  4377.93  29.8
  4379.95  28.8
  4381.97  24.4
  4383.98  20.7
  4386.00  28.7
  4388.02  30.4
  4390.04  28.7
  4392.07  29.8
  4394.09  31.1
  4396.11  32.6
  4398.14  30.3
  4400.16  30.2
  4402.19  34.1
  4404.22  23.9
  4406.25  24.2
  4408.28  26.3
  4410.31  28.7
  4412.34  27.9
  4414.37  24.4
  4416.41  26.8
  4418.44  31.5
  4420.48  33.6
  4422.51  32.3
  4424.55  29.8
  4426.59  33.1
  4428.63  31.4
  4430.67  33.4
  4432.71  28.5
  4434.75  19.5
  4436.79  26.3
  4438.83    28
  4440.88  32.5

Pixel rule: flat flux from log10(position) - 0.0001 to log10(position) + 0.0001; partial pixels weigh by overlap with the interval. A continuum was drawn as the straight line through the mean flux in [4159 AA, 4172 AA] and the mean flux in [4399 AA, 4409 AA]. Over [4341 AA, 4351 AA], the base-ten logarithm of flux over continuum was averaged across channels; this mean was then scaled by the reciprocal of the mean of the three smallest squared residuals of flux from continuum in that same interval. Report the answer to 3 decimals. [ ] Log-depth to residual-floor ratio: 0.004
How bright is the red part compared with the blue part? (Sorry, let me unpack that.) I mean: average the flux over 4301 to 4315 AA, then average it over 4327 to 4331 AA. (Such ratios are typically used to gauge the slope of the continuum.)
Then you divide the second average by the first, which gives 1.45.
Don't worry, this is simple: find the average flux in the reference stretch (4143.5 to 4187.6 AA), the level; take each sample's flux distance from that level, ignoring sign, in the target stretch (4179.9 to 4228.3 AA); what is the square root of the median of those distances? 1.9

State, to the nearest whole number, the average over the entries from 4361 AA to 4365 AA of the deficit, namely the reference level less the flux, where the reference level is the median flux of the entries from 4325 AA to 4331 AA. 0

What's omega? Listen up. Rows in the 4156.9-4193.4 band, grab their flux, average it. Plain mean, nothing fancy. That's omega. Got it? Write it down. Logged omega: 26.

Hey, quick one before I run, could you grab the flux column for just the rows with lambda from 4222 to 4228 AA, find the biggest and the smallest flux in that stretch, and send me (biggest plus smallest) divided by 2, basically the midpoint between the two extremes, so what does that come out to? 25.7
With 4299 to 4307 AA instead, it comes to 21.6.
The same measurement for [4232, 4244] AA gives 27.7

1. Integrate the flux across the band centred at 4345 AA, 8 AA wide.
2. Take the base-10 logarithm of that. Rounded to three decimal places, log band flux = 2.364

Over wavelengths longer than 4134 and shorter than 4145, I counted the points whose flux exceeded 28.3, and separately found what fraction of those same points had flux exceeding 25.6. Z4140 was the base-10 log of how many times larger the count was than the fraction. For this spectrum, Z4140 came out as 0.3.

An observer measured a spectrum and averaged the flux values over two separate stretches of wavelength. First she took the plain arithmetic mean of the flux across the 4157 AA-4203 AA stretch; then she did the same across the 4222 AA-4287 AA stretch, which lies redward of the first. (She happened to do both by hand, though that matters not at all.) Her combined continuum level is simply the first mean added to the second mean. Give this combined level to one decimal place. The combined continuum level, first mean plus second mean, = 56.0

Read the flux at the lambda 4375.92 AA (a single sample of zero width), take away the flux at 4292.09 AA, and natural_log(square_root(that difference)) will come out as 0.79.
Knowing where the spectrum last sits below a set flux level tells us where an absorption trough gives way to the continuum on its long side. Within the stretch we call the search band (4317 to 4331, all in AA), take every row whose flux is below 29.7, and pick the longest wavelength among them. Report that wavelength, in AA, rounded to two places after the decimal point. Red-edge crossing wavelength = 4325.83 AA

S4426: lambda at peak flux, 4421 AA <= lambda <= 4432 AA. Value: 4430.67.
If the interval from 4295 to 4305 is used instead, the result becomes 4298.03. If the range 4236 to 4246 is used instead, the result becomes 4244.91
